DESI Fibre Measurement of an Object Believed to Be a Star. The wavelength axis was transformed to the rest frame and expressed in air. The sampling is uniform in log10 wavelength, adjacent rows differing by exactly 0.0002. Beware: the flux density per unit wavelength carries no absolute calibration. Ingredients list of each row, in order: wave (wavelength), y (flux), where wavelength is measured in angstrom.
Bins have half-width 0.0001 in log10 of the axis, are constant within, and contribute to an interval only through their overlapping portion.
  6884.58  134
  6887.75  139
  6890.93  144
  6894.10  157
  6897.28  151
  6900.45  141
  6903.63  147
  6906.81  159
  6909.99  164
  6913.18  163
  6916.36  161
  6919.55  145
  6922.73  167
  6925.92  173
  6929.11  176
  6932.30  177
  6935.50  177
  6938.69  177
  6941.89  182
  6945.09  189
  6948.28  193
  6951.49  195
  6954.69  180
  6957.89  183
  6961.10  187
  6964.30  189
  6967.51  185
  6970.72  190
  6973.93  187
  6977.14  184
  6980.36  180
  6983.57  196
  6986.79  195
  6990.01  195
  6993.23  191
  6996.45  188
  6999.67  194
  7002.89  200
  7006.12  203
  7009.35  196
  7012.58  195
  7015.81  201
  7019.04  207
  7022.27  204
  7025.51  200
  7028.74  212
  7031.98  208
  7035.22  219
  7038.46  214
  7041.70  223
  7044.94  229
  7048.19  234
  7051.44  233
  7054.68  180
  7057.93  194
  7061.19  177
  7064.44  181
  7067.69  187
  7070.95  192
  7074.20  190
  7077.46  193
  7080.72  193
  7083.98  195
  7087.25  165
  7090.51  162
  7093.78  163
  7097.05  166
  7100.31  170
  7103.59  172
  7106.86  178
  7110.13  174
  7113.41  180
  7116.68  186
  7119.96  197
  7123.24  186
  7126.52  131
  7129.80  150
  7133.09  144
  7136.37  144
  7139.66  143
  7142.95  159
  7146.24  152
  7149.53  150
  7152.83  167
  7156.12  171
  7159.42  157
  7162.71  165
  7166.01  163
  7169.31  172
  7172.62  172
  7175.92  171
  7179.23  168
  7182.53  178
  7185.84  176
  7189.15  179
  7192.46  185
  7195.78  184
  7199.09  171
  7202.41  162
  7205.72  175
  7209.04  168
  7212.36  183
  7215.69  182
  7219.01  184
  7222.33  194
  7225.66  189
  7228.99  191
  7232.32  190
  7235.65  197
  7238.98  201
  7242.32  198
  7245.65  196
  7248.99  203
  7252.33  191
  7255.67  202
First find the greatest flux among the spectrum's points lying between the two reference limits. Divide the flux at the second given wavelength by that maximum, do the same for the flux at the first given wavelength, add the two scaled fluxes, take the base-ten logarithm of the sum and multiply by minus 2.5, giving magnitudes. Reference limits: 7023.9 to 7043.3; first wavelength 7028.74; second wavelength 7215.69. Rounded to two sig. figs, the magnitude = -0.62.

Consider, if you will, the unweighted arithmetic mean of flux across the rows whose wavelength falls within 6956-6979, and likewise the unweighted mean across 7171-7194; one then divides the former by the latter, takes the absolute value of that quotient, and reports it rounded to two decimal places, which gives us 1.06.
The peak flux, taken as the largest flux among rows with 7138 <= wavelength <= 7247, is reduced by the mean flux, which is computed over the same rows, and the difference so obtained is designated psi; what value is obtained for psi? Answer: 25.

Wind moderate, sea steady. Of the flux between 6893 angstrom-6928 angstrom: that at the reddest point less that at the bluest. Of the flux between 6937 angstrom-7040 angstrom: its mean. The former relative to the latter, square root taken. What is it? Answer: 0.29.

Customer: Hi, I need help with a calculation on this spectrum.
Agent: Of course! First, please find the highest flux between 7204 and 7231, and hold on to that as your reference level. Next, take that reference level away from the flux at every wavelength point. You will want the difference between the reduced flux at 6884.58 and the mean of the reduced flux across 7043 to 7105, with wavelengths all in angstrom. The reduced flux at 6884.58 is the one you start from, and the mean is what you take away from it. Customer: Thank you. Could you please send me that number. -54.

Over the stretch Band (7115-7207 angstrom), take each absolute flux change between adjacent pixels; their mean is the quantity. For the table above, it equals 9.0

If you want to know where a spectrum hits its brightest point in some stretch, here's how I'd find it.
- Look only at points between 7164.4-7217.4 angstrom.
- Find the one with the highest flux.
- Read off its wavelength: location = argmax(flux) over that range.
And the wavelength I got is 7192.46 angstrom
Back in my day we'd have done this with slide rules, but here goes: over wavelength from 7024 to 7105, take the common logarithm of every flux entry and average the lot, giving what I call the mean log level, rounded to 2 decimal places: 2.29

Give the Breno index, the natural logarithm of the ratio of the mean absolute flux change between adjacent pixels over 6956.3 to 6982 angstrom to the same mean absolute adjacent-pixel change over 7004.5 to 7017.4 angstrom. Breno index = -0.27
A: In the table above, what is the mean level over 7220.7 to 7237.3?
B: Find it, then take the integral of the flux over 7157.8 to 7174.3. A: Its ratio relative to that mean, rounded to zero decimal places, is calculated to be 14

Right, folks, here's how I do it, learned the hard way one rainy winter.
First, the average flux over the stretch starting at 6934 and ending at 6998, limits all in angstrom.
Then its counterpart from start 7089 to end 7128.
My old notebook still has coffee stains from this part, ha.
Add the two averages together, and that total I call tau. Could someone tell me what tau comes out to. 359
